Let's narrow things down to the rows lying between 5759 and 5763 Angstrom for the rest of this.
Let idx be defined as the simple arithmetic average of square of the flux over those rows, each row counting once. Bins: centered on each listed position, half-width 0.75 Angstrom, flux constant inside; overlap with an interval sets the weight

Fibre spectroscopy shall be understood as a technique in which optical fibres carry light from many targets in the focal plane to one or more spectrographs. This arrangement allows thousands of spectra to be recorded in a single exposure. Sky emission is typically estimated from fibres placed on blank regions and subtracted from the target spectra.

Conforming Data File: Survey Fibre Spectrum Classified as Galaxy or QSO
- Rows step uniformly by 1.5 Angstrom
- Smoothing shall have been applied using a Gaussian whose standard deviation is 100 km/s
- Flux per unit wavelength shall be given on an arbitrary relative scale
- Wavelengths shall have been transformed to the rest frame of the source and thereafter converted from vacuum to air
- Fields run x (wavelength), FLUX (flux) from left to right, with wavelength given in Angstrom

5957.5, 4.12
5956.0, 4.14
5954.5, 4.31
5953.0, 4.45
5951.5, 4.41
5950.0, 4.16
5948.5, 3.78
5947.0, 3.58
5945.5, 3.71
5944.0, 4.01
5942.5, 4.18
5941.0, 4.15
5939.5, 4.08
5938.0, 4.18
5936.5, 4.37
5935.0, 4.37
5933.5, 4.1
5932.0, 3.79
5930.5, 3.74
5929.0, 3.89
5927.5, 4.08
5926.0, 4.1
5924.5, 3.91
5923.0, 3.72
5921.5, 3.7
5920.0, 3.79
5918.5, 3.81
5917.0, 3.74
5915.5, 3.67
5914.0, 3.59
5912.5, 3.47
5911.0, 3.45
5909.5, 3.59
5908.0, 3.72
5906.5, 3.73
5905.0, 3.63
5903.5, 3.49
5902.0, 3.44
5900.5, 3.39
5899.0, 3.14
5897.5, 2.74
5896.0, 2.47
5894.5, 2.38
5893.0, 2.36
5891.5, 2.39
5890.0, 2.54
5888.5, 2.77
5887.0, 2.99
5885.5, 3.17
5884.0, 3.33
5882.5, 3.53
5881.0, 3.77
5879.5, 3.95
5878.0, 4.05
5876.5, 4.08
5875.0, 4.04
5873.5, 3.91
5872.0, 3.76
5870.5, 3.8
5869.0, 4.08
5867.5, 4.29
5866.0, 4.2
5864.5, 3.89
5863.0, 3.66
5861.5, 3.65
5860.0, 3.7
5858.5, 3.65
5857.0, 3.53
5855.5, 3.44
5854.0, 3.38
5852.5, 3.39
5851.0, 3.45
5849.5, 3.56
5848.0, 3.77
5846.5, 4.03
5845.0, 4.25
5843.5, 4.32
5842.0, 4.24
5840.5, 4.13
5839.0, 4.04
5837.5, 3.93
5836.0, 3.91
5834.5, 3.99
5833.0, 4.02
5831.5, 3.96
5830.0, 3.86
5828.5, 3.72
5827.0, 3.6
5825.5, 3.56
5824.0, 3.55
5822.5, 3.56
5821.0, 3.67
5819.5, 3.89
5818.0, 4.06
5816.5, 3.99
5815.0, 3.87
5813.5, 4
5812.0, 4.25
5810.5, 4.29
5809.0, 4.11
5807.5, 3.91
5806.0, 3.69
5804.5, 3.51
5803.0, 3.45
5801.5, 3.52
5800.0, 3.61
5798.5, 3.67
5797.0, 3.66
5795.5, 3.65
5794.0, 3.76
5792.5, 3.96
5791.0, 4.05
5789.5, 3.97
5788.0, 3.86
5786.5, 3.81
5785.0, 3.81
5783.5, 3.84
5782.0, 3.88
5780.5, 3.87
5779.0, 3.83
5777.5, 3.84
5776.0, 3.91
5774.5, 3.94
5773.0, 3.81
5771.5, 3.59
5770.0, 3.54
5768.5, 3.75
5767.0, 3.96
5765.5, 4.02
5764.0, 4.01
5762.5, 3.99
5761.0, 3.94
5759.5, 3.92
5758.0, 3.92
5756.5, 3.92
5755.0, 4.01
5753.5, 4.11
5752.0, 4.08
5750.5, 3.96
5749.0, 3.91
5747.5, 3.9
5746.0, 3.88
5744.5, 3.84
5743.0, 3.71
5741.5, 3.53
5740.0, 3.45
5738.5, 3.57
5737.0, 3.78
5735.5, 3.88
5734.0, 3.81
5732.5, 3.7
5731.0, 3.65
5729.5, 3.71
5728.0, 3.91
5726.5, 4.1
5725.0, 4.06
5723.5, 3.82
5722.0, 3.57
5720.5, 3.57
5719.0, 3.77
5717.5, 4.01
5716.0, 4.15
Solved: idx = 15.6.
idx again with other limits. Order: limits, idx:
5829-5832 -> 15.3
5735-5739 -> 14.0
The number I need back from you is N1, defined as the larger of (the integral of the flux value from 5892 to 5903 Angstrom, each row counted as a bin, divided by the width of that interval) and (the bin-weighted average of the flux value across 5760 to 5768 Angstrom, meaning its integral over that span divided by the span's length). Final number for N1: 3.97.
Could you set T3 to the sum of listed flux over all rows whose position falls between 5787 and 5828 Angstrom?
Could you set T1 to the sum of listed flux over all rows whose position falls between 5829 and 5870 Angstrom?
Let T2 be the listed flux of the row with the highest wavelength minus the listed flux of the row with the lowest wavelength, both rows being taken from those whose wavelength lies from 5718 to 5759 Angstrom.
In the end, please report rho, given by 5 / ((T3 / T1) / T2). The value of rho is 1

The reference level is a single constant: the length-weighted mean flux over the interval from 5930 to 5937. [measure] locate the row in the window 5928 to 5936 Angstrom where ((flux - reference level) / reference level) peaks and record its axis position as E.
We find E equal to 5935.0 Angstrom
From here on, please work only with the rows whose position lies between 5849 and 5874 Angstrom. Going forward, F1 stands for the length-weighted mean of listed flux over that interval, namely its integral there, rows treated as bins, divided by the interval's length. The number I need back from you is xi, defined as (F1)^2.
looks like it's 13.9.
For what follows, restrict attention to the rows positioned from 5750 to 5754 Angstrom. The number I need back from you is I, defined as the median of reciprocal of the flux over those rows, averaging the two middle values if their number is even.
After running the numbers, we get 0.245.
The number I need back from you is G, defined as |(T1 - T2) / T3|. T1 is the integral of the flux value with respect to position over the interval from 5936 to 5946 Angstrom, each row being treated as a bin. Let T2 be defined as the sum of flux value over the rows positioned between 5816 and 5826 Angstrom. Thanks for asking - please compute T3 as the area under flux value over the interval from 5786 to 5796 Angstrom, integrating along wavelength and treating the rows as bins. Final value 0.38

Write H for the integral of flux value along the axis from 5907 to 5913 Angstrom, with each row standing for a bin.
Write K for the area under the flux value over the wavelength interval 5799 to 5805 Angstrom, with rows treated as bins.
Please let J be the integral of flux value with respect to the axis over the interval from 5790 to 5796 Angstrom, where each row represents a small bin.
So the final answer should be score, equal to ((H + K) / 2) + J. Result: 45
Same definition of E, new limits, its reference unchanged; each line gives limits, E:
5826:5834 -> 5833.0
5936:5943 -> 5936.5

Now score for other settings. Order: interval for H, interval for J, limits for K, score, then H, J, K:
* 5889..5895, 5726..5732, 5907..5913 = 41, 14.6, 23.0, 21.4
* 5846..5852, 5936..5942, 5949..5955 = 49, 22.1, 25.1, 25.9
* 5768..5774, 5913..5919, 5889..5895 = 40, 22.1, 22.1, 14.6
